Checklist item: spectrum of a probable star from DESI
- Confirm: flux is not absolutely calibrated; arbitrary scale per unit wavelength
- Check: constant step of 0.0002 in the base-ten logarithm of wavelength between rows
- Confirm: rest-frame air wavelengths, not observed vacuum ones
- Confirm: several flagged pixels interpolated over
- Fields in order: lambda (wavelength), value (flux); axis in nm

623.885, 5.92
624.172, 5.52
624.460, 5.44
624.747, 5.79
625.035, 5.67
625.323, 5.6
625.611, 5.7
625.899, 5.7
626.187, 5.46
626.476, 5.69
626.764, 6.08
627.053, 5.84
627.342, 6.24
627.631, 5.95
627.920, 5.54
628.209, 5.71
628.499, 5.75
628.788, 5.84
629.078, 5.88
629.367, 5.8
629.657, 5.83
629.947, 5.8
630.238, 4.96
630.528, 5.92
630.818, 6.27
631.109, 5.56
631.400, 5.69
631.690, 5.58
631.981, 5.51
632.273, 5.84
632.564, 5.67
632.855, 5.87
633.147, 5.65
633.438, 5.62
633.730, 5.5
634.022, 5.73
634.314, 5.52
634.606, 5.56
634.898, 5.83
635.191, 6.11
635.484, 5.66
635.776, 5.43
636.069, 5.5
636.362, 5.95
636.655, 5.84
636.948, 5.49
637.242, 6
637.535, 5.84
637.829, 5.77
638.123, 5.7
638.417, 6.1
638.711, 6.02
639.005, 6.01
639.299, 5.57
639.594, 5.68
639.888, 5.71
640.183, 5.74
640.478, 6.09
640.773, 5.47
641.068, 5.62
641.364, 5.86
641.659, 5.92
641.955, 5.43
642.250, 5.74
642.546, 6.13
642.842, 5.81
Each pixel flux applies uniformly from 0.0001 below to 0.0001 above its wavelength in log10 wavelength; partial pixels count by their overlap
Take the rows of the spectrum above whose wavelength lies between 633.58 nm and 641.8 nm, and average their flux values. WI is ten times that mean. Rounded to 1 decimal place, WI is 57.6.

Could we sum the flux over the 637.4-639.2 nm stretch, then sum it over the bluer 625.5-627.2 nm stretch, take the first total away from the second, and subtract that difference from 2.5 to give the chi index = 3.5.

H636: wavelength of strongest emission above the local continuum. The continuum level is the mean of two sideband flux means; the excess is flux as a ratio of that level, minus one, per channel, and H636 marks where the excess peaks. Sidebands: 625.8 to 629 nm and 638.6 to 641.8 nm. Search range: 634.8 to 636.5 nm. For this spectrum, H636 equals 635.191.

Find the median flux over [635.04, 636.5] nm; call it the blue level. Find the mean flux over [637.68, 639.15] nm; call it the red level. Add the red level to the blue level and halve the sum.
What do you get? 5.79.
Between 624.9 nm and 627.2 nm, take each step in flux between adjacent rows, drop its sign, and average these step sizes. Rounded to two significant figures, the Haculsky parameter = 0.18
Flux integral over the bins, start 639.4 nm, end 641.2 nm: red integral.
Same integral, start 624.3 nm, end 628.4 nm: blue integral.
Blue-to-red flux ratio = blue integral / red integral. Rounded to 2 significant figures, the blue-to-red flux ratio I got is 2.3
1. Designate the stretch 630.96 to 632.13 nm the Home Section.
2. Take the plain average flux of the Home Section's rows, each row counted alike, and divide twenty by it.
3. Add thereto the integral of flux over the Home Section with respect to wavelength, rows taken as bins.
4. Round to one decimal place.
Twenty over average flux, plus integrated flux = 10.1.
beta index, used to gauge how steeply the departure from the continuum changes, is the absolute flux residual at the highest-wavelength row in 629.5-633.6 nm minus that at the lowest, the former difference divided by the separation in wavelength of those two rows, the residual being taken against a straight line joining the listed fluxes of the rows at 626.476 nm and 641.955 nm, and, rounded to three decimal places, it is -0.039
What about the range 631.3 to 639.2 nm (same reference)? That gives 0.059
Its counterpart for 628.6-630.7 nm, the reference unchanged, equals 0.063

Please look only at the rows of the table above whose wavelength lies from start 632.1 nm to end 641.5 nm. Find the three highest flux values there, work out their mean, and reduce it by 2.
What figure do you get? 4.10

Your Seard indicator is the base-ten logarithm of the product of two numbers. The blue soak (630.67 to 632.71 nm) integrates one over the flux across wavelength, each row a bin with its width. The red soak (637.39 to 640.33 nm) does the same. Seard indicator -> -0.74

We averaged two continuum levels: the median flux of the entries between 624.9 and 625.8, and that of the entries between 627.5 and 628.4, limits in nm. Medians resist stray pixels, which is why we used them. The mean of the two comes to 5.69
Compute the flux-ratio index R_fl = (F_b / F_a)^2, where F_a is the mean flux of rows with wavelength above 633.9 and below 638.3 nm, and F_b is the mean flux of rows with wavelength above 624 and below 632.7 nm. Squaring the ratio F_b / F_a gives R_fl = 1.00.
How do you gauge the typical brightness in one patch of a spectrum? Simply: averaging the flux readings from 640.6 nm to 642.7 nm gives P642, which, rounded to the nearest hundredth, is 5.74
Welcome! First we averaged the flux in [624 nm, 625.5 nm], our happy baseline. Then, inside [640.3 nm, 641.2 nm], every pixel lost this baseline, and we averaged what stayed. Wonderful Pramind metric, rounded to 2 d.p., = 0.12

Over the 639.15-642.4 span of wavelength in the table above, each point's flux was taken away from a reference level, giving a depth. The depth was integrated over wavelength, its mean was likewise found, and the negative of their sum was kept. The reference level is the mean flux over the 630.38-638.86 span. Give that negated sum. -0.16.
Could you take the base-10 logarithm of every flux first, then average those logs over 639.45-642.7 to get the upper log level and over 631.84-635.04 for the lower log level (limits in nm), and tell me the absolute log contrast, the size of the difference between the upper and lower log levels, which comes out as 0.0074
